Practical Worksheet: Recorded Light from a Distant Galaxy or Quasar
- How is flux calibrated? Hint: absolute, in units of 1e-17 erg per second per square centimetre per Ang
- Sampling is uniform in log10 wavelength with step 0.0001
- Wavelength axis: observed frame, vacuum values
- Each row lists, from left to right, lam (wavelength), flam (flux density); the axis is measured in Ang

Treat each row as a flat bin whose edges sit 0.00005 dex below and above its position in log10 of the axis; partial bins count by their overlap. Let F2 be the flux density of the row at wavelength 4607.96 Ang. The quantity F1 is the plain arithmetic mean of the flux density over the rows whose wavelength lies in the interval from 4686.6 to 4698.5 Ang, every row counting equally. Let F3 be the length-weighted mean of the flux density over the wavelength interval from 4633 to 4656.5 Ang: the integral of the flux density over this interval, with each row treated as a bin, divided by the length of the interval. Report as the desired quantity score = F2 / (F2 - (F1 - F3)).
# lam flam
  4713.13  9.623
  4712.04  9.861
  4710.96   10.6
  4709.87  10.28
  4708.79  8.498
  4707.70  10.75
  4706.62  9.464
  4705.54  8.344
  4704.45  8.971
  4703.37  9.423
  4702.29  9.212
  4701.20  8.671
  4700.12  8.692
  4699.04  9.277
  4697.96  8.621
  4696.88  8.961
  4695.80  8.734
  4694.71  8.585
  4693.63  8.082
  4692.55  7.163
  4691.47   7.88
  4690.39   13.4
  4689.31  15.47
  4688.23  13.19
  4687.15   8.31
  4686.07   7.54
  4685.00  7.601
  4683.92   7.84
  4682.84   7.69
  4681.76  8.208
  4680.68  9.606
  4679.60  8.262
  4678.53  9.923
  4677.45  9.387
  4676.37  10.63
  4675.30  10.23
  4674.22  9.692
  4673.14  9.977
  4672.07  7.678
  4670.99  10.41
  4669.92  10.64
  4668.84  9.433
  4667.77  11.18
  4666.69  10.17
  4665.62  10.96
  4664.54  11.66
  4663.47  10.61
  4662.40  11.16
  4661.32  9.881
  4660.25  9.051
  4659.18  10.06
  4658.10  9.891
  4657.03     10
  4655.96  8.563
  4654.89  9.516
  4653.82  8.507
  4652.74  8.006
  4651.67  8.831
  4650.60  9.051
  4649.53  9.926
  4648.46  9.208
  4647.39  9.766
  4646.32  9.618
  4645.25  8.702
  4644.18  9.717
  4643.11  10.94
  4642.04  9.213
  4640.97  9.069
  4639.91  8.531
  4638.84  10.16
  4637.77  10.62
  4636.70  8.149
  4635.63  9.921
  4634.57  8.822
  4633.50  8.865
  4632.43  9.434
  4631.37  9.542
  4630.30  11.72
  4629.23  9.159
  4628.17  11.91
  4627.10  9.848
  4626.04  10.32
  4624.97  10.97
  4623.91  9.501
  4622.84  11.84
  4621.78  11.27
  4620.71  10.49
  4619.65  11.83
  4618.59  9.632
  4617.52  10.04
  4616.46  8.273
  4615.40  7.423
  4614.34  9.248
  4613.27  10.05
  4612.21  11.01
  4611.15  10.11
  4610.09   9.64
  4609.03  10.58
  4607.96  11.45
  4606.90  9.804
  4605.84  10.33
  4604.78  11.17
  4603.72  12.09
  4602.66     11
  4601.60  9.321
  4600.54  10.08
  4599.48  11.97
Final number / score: 1.05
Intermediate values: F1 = 9.9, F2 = 11.45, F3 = 9.3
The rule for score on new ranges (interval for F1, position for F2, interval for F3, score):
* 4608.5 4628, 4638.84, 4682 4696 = 1.08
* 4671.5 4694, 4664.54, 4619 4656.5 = 0.97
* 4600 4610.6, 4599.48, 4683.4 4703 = 1.12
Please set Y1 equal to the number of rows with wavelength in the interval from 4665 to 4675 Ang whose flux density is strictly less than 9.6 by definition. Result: 2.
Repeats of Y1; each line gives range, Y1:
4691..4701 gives 9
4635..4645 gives 4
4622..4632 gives 3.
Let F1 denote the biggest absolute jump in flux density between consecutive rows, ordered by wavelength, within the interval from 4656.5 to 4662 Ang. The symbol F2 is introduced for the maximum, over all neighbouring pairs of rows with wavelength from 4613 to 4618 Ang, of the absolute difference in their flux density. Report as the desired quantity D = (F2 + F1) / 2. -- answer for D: 1.4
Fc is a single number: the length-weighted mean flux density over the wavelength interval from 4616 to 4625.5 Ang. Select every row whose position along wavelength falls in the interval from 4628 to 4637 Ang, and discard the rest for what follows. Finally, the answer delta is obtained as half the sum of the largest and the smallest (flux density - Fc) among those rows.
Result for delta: -0.4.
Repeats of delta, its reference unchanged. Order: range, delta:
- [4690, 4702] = -0.2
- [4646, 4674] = -0.8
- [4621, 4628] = 0.2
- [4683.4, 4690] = 1.1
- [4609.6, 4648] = -0.8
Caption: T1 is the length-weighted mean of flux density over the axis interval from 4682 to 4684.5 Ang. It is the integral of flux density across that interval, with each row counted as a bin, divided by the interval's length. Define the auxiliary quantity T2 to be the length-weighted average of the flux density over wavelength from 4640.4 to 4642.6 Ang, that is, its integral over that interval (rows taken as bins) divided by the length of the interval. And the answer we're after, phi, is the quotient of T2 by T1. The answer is 1.18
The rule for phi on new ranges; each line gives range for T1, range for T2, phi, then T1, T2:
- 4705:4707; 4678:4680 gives 1.03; 8.9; 9.2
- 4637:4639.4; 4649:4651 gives 0.94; 10.1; 9.5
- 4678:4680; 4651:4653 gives 0.93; 9.2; 8.5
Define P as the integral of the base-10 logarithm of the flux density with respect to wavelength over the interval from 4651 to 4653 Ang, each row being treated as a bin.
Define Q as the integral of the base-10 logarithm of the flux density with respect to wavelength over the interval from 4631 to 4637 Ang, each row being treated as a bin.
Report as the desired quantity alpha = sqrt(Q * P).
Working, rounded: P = 1.9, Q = 5.8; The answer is 3.3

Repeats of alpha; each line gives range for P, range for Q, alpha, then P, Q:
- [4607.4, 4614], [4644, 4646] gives 3.6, 6.7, 1.9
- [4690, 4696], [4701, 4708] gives 6.2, 5.6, 6.8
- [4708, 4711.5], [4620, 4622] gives 2.7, 3.5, 2.1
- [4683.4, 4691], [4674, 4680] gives 6.7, 7.6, 5.9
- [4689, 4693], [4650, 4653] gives 3.4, 4.0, 2.8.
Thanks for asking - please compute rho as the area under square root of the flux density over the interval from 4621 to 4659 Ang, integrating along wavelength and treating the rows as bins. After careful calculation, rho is 118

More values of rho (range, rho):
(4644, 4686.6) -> 131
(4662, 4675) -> 42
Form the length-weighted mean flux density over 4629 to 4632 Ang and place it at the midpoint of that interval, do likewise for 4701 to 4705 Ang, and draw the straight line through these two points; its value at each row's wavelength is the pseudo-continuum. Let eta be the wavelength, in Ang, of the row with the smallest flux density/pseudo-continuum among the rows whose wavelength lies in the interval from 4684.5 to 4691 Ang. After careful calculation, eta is 4686.07 Ang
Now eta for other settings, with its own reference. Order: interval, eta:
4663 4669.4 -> 4668.84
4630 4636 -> 4634.57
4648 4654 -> 4652.74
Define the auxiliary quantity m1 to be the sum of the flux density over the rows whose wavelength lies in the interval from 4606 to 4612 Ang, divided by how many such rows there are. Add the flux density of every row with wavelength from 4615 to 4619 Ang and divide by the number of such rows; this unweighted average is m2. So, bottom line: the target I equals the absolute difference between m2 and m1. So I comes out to 1.5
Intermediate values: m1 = 10.3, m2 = 8.8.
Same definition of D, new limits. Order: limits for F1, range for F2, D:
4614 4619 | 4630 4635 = 2.0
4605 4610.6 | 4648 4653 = 1.3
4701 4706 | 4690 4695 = 3.1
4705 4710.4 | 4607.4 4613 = 1.6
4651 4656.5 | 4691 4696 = 1.0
